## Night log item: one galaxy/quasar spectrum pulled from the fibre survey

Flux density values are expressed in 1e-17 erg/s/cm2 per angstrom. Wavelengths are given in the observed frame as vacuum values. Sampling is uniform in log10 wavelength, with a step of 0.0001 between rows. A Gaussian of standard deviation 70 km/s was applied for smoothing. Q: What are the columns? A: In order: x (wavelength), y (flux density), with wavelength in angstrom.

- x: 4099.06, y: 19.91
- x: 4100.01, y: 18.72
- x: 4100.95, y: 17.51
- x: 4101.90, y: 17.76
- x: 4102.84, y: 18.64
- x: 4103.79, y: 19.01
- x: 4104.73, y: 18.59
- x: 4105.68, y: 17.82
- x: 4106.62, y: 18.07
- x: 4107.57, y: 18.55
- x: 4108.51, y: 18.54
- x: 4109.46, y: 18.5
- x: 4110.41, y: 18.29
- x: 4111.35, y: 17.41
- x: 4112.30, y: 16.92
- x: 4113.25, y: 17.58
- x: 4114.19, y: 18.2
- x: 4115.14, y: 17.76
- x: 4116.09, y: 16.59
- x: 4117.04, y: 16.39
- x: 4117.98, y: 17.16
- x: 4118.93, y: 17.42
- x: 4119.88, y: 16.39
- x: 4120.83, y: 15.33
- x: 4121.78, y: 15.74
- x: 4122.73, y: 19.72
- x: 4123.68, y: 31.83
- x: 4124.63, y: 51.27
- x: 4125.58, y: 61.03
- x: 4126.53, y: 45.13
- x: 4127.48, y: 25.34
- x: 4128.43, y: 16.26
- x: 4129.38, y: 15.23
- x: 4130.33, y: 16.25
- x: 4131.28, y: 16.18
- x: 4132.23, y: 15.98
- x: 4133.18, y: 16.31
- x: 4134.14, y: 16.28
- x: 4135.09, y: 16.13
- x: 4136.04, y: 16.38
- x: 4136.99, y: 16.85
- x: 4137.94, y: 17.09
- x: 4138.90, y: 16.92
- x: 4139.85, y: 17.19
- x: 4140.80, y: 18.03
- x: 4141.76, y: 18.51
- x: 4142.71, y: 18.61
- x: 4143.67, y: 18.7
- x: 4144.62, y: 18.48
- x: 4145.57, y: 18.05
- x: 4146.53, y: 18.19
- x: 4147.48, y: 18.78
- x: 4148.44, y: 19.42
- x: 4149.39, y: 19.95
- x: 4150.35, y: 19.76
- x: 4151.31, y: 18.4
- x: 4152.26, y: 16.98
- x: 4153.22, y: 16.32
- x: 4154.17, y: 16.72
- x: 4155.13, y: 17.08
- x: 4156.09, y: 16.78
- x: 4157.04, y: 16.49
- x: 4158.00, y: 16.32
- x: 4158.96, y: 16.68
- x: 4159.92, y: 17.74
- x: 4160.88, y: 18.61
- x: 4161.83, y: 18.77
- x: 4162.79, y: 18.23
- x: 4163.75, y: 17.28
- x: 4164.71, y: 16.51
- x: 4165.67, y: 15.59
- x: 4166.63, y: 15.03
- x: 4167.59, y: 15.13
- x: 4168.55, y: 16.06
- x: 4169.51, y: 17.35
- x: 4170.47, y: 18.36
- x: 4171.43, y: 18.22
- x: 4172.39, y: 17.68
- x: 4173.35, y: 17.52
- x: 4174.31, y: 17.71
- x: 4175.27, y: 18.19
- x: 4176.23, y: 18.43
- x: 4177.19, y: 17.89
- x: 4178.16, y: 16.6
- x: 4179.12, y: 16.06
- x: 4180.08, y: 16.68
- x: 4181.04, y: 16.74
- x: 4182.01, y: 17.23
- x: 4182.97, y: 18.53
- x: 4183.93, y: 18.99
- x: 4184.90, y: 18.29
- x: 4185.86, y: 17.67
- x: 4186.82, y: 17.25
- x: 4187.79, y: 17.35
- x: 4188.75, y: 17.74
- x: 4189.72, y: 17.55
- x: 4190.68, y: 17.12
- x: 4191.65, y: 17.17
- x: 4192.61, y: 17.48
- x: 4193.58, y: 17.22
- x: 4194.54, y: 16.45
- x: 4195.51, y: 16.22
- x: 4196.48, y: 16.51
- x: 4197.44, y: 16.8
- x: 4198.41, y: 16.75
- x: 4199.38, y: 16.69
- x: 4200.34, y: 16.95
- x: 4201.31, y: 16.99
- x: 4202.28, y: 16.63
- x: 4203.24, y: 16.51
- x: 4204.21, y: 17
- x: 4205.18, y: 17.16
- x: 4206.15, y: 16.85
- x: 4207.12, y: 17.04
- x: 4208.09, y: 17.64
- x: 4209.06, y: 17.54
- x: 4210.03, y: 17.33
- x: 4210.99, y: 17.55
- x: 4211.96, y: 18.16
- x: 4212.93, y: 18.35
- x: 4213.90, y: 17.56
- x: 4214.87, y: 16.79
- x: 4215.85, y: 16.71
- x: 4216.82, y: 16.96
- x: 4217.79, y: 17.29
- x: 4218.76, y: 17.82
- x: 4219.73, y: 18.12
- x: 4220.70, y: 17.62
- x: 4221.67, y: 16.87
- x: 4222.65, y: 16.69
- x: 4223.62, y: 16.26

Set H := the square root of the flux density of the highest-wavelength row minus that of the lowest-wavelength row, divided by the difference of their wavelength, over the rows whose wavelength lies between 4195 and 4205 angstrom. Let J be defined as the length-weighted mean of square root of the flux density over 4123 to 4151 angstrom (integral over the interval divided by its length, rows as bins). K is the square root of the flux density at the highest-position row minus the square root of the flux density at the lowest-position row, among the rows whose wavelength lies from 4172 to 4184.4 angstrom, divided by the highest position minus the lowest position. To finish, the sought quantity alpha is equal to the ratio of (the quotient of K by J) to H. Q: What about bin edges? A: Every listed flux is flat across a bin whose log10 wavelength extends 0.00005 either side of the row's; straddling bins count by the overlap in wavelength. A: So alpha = 0.3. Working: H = 0.0110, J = 4.57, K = 0.013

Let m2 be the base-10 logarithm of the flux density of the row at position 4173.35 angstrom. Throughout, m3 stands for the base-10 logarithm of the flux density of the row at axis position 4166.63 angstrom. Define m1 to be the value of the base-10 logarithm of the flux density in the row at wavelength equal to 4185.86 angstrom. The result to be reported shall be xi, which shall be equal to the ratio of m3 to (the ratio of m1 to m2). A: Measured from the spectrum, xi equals 1.17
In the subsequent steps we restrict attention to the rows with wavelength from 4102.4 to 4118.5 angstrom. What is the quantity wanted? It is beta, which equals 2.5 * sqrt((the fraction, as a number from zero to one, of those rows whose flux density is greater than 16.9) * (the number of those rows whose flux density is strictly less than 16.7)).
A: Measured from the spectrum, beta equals 3.3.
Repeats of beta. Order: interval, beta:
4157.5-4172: 4.8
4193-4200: 1.9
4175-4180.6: 3.1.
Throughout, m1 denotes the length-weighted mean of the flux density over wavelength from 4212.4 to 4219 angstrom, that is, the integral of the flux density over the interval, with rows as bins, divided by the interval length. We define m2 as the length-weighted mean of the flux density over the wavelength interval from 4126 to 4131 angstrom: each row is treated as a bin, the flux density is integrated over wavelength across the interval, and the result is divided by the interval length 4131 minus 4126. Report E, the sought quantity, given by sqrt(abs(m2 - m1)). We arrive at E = 2.5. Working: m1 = 17.3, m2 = 23.8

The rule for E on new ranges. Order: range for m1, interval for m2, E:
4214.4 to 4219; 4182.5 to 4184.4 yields 1.3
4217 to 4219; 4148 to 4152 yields 1.3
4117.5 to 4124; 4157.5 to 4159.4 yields 1.5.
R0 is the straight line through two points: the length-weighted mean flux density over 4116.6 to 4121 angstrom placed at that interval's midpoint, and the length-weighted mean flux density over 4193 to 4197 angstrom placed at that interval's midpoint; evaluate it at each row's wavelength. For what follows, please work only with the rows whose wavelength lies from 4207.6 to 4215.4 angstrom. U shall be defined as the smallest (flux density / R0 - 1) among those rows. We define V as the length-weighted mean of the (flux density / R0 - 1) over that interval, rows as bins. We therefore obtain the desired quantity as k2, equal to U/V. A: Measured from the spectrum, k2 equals 0.2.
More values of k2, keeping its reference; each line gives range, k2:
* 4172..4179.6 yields -0.6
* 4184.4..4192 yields 0.6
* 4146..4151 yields 0.6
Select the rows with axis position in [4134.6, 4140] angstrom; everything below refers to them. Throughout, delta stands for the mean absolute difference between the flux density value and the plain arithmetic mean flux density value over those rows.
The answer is 0.3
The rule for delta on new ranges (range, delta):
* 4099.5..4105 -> 0.5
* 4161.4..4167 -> 1.2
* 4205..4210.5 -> 0.2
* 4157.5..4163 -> 0.8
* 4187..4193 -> 0.2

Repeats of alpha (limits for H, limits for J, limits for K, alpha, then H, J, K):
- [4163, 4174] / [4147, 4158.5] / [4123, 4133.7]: -13.4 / 0.0030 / 4.21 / -0.169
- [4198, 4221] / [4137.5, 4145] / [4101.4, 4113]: -0.5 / 0.0047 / 4.23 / -0.010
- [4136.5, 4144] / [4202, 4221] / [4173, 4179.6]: -0.2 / 0.0329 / 4.16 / -0.031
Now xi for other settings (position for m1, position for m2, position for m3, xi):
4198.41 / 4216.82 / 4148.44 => 1.29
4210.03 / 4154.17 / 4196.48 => 1.20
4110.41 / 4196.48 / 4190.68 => 1.19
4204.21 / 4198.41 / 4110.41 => 1.26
